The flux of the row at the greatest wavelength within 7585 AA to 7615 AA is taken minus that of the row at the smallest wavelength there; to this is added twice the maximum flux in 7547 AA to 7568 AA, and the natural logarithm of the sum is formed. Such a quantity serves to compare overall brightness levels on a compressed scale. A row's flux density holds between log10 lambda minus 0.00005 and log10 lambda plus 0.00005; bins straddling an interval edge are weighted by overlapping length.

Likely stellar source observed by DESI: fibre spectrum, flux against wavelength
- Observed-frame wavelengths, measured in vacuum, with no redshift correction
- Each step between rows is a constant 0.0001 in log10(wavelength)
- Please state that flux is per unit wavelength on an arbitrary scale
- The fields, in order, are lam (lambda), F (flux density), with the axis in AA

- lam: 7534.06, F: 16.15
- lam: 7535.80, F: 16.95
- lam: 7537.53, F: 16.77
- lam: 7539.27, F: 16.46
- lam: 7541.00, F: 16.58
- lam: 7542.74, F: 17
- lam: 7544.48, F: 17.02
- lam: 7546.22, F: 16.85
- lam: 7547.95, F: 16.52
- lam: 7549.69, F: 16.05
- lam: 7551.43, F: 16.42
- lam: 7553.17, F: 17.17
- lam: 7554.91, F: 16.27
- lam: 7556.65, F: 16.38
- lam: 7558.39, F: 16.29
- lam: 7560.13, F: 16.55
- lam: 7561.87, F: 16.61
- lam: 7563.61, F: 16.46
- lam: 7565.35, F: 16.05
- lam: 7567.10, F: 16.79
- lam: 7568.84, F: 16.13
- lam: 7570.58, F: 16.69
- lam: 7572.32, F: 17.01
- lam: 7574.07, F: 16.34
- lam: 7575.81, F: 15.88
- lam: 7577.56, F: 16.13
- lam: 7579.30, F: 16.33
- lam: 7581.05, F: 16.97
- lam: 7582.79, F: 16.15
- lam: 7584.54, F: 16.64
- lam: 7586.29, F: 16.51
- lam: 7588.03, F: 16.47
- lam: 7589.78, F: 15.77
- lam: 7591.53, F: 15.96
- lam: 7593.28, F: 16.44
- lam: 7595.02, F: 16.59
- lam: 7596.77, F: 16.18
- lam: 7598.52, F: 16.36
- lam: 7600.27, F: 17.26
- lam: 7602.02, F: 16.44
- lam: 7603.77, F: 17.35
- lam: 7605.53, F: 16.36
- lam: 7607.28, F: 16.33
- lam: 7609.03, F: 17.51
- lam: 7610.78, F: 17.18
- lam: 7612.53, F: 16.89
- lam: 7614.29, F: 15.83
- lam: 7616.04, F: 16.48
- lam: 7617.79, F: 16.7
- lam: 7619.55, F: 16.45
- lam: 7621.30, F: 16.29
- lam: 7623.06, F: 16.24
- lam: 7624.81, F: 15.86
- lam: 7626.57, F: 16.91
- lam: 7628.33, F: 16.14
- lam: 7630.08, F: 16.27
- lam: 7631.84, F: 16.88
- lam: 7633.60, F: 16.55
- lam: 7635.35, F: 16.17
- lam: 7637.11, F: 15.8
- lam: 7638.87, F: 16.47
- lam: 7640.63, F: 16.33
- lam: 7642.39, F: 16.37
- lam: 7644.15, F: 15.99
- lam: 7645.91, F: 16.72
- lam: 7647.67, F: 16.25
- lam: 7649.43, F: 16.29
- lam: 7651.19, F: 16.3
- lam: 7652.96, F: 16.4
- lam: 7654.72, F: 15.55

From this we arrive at 3.52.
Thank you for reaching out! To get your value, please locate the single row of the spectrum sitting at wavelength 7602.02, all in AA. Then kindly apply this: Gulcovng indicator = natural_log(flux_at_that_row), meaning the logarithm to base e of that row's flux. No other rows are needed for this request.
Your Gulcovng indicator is 2.80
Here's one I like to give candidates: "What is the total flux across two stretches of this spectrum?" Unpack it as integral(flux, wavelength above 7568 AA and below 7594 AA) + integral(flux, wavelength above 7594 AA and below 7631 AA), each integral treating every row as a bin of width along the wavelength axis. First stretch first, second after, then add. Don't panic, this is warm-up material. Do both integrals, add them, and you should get 1038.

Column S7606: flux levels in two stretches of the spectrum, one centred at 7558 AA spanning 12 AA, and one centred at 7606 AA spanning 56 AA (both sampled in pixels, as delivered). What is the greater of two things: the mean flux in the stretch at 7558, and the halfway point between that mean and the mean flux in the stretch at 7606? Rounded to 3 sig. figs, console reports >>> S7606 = 16.5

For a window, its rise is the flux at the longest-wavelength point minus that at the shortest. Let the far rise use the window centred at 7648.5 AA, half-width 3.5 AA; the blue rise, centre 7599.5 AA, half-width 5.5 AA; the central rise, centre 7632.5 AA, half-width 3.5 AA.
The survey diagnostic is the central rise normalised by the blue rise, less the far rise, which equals 0.3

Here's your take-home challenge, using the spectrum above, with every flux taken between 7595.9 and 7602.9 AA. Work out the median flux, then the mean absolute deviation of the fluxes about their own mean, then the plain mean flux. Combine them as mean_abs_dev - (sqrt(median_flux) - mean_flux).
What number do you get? 12.9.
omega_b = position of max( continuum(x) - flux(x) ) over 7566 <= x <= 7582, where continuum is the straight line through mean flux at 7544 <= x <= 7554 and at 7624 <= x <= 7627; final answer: 7575.81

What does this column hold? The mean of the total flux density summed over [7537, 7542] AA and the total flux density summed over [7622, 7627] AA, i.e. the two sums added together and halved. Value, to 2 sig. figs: 49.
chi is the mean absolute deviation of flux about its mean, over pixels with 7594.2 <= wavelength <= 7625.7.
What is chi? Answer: 0.39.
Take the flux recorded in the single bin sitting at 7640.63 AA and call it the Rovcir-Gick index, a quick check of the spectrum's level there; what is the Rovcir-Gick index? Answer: 16.33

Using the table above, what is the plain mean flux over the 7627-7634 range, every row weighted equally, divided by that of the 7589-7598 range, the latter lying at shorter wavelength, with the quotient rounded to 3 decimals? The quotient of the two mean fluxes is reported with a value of 1.017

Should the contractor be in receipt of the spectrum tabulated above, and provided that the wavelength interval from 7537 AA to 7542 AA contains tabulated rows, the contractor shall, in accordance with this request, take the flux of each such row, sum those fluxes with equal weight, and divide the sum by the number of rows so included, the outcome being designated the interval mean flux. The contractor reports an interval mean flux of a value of 16.60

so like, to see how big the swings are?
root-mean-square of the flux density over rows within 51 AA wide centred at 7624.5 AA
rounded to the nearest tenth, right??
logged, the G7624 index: 16.5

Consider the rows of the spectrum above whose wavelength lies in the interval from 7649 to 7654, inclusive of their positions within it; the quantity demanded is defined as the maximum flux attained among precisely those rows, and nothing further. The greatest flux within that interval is 16.4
